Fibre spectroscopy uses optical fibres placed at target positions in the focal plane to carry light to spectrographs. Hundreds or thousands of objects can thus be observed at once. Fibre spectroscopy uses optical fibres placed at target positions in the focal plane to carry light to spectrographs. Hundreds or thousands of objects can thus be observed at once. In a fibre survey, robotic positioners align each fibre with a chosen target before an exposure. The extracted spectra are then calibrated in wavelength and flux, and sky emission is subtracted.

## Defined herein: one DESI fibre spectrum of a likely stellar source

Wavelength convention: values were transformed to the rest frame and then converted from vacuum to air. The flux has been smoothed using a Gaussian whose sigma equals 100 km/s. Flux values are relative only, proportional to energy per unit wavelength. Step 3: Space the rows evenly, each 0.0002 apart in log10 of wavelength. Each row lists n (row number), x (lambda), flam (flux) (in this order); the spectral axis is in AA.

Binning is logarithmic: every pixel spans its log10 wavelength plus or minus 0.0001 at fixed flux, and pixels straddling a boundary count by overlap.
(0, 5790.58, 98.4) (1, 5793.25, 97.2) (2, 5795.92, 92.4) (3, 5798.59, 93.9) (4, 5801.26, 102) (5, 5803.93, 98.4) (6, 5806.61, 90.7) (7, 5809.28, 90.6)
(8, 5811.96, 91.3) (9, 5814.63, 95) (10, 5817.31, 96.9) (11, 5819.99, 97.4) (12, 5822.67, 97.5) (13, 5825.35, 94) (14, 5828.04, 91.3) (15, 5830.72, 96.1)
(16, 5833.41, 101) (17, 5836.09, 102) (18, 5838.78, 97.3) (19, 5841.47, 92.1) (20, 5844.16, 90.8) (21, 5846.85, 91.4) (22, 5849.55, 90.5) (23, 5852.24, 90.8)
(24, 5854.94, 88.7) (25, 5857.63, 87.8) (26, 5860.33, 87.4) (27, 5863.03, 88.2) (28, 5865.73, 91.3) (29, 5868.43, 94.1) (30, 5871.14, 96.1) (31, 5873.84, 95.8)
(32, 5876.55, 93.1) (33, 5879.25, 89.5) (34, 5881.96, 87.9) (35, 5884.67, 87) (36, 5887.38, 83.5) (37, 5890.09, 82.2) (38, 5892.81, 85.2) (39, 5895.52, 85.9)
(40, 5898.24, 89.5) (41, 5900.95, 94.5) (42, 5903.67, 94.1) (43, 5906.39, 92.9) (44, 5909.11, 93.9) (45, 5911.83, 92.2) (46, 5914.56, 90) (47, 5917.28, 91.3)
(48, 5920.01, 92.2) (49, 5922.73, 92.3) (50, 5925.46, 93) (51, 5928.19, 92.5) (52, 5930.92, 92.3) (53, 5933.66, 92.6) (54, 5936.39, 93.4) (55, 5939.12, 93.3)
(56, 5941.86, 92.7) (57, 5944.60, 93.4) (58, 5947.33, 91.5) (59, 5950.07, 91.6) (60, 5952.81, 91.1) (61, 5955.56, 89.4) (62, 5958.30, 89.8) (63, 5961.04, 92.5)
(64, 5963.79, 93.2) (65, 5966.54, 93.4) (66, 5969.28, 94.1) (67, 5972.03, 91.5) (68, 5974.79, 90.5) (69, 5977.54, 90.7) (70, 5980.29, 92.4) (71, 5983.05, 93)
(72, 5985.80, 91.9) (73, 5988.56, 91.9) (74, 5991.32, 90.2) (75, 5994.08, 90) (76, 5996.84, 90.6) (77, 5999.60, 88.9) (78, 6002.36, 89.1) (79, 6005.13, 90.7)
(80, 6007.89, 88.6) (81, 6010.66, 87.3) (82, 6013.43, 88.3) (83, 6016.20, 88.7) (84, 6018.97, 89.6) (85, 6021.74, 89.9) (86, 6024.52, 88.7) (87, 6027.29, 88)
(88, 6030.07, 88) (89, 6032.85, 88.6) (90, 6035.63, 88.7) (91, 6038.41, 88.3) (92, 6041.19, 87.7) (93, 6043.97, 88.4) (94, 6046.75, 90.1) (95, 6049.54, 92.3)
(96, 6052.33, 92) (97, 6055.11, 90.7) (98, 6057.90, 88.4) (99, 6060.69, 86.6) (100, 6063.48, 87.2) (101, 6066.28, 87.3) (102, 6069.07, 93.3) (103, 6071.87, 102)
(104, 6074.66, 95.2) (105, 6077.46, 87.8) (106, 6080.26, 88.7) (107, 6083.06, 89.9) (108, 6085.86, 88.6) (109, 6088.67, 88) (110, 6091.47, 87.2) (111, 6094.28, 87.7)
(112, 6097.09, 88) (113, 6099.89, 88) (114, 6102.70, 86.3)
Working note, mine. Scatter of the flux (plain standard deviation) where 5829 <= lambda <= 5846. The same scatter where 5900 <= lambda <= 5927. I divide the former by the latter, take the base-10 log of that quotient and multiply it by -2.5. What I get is -1.3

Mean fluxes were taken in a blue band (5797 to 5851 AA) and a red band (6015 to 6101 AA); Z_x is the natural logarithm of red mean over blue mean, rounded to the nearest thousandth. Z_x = -0.060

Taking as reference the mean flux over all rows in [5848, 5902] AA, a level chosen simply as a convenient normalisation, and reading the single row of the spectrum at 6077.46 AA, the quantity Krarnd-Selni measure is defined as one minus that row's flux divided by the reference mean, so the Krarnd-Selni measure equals 0.018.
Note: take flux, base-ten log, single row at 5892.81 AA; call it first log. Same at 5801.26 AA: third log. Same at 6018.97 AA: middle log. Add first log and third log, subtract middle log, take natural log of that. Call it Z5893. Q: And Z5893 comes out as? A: 0.686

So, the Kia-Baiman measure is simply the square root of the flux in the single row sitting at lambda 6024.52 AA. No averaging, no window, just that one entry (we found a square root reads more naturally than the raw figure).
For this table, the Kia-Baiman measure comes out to 9.42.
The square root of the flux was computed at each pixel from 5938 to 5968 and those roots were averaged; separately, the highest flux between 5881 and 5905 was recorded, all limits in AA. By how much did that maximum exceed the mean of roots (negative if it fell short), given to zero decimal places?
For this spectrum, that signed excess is 85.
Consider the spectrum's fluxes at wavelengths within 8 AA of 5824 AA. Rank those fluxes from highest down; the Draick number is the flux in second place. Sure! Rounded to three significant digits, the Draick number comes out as 97.4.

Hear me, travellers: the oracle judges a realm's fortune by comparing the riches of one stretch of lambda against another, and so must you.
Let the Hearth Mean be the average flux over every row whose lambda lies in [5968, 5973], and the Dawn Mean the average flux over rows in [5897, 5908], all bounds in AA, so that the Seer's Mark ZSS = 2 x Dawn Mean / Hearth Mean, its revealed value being 2.00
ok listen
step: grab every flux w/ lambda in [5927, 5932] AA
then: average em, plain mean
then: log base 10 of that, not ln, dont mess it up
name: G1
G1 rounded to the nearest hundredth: 1.97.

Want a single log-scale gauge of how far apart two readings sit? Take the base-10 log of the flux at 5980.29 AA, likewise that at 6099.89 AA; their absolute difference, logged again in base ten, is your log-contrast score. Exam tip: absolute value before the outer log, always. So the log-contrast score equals -1.7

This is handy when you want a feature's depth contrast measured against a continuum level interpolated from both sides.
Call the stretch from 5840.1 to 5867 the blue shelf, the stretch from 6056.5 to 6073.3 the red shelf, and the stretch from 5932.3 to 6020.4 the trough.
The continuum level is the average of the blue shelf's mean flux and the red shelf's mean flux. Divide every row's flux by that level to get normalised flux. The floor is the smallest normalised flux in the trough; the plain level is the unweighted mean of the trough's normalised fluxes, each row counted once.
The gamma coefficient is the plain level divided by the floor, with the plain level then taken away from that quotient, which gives 0.035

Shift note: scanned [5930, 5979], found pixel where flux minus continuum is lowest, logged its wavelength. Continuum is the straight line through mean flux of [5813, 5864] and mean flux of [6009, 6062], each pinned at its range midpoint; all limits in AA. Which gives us 5955.56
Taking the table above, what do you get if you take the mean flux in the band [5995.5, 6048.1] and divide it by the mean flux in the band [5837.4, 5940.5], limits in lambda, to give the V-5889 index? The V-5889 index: 0.98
